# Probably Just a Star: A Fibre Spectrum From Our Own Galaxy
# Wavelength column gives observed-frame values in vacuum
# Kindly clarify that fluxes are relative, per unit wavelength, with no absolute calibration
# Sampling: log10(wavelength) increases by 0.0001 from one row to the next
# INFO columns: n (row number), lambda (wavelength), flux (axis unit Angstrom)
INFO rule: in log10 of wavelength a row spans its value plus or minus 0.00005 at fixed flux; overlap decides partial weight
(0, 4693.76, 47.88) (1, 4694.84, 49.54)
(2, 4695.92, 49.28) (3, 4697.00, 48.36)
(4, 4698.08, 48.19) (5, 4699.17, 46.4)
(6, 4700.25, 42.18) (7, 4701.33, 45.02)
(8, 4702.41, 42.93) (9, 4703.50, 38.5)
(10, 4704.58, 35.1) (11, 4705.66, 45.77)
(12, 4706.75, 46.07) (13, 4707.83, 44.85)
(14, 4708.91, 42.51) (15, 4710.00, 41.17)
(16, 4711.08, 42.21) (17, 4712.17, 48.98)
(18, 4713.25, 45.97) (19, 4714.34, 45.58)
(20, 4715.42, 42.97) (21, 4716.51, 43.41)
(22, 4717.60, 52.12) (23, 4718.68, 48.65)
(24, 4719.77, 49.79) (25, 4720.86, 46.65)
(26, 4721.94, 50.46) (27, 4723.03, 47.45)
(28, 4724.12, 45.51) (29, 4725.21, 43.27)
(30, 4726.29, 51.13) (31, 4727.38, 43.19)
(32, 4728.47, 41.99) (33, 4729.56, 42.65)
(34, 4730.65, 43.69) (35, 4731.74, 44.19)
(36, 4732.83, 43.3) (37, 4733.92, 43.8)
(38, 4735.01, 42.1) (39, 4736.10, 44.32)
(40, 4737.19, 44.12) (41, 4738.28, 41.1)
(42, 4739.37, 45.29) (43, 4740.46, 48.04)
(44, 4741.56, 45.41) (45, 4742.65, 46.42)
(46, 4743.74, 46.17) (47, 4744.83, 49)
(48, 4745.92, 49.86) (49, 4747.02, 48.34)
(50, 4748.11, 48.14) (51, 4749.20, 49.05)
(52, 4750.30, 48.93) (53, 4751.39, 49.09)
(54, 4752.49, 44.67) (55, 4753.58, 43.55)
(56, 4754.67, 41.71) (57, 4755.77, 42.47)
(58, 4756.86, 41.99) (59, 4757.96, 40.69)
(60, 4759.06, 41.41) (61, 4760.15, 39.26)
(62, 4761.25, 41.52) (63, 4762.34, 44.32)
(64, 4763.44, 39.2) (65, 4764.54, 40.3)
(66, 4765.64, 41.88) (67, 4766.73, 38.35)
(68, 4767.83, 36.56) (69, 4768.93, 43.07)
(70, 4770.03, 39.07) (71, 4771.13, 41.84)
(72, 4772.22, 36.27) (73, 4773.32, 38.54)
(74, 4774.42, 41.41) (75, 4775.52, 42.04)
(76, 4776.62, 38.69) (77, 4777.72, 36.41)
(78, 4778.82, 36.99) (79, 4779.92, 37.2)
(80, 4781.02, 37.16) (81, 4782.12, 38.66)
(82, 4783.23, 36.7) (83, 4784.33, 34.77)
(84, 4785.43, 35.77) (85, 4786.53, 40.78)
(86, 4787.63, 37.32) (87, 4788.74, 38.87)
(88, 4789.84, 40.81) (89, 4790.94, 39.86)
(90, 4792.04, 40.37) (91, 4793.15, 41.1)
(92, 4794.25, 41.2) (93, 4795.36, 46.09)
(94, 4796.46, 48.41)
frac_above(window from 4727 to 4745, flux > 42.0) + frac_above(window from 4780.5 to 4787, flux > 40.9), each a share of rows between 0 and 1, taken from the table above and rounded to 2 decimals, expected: 0.88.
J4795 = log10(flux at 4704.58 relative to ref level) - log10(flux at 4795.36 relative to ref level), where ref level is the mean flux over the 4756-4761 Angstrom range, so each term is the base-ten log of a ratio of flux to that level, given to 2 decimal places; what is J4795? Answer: -0.12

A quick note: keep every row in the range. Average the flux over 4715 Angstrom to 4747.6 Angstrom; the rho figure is 45.8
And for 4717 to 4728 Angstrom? 47.8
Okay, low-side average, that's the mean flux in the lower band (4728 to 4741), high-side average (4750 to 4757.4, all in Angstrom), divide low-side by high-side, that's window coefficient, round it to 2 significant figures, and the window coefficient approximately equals 0.98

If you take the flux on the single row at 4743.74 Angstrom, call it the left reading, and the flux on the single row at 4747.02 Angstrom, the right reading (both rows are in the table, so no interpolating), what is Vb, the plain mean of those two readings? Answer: 47.3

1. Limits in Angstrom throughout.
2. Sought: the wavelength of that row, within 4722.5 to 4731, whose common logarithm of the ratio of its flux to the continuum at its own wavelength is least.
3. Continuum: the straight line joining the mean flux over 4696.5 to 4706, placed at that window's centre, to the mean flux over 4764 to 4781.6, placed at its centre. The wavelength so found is 4728.47 Angstrom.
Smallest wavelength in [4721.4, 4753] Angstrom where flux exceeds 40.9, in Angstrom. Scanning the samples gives 4721.94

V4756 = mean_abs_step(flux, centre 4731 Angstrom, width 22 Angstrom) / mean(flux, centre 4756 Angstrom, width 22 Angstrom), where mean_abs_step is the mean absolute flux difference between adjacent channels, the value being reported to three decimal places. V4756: 0.058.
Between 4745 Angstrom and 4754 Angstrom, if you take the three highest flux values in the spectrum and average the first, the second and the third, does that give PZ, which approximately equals 49.3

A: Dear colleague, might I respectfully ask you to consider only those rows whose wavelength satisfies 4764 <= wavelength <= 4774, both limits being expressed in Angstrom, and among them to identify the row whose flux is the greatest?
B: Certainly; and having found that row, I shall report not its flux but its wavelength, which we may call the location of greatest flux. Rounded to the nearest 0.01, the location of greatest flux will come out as 4768.93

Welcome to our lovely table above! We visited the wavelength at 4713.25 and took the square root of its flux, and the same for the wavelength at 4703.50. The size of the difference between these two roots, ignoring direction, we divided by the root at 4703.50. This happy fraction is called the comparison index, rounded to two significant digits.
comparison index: 0.093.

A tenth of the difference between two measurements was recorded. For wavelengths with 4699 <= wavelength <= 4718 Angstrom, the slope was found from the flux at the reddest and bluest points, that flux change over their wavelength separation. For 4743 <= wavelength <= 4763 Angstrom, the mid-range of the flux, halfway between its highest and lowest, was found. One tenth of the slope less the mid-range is -4.42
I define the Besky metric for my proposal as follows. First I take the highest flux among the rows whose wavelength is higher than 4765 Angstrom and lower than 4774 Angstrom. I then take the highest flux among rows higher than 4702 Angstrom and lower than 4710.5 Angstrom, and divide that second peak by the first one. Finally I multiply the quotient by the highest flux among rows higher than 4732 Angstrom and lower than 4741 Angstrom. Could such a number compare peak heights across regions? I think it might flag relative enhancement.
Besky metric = 51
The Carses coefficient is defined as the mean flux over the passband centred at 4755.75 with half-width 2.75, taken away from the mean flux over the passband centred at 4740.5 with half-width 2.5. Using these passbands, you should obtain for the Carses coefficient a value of 3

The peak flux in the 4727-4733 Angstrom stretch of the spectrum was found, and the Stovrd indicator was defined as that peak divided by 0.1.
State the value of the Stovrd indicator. 442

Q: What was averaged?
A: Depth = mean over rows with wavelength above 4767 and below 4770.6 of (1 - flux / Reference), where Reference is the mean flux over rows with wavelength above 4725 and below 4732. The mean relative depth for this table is 0.11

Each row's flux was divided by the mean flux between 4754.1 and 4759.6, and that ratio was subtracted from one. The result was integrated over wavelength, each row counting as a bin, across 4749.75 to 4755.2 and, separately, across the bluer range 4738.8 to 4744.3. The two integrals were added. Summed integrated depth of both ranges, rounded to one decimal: -1.1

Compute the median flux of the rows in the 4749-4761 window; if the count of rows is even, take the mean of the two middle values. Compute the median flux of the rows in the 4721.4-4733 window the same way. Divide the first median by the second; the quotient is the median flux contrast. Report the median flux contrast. 0.97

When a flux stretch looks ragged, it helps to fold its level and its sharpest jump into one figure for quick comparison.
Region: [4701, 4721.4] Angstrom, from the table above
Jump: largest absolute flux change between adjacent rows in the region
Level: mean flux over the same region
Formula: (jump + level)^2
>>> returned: 3060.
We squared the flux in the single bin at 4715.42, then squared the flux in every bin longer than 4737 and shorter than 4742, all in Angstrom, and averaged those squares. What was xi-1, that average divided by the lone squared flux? 1.09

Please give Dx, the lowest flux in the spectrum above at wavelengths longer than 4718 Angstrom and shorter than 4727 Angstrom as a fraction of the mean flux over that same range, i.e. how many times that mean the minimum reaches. 0.904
